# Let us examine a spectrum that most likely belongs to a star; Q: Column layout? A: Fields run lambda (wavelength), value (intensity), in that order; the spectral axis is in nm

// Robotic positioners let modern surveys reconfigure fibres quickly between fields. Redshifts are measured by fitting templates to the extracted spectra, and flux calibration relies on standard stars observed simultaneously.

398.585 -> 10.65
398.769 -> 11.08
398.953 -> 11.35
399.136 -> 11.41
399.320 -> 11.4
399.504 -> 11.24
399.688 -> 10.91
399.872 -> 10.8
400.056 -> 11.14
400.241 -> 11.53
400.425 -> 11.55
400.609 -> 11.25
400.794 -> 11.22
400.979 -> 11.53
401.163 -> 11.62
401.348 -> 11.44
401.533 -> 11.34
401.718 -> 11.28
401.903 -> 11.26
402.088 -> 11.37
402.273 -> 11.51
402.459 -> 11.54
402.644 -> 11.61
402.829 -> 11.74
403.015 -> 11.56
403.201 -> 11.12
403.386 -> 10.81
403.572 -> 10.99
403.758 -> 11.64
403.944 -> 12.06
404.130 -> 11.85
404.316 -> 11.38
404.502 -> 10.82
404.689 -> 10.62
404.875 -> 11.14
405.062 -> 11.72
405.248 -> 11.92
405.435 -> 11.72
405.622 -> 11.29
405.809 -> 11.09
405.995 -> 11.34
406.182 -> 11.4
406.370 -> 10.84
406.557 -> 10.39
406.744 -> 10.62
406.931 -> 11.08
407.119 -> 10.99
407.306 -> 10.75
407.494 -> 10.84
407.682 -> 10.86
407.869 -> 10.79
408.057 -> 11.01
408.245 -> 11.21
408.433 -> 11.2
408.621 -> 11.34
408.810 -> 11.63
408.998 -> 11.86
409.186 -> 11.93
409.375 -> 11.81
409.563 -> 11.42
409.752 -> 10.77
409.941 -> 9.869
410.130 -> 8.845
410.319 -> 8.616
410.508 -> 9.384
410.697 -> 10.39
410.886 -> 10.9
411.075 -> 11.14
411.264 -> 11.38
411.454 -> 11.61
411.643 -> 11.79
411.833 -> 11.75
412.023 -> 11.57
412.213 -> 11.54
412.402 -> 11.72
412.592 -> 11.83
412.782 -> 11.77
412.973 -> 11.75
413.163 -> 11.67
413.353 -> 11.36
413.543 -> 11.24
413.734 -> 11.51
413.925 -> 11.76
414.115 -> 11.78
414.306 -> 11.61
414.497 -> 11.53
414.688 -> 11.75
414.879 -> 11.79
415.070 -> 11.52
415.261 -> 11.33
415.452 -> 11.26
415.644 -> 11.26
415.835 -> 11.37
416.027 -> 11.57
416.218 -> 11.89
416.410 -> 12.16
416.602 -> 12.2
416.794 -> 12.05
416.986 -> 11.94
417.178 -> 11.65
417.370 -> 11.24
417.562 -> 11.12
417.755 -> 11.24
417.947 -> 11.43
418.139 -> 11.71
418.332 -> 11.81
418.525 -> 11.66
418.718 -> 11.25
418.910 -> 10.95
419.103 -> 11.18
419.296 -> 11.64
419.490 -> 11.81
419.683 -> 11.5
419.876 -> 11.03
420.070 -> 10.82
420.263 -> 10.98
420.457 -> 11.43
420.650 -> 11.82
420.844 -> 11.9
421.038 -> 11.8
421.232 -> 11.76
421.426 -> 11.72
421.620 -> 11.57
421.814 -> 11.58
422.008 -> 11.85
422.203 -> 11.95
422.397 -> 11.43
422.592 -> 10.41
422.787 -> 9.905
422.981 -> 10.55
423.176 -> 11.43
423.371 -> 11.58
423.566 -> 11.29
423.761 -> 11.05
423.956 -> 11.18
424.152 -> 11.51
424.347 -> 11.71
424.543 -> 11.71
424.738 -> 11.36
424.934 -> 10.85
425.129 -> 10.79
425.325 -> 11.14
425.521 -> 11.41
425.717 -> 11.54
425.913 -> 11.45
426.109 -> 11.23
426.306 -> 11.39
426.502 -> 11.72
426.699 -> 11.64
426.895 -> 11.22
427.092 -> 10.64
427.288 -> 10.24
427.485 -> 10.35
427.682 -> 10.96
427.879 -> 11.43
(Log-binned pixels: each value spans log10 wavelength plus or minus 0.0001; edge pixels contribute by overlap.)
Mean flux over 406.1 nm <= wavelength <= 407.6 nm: 10.9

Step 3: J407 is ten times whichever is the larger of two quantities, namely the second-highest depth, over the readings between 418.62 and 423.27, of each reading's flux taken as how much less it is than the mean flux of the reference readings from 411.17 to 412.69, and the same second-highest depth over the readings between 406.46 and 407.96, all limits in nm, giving 12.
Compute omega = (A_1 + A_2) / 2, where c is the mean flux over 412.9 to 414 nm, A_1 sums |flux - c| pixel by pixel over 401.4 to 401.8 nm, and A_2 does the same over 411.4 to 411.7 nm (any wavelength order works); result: 0.39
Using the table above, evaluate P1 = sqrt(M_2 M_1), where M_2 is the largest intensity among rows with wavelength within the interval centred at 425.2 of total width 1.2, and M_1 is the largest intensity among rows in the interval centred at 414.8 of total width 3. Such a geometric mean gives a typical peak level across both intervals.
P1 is 11.7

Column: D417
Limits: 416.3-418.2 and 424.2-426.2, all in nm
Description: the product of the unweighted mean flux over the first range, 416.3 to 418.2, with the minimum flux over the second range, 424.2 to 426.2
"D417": 126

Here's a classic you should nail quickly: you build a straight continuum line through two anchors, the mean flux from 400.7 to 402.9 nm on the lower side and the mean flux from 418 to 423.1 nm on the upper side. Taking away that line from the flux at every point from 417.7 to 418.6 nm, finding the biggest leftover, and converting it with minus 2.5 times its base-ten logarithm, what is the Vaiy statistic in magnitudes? 1.0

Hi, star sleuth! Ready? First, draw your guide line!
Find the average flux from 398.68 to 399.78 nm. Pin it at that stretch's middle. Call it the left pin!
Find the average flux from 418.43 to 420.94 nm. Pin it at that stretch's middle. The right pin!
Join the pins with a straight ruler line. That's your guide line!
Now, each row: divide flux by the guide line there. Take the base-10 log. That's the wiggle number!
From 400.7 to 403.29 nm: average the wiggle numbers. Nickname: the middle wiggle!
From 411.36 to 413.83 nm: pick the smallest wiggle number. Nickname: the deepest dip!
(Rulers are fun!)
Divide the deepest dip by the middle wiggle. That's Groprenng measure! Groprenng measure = -0.5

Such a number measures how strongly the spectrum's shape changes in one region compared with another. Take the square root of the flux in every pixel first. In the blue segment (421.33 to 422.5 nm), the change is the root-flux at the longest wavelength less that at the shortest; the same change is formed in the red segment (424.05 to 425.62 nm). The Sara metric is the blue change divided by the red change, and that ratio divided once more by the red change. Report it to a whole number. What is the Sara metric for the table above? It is -195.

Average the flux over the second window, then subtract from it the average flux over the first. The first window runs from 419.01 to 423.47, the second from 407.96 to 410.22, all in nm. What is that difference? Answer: -0.30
